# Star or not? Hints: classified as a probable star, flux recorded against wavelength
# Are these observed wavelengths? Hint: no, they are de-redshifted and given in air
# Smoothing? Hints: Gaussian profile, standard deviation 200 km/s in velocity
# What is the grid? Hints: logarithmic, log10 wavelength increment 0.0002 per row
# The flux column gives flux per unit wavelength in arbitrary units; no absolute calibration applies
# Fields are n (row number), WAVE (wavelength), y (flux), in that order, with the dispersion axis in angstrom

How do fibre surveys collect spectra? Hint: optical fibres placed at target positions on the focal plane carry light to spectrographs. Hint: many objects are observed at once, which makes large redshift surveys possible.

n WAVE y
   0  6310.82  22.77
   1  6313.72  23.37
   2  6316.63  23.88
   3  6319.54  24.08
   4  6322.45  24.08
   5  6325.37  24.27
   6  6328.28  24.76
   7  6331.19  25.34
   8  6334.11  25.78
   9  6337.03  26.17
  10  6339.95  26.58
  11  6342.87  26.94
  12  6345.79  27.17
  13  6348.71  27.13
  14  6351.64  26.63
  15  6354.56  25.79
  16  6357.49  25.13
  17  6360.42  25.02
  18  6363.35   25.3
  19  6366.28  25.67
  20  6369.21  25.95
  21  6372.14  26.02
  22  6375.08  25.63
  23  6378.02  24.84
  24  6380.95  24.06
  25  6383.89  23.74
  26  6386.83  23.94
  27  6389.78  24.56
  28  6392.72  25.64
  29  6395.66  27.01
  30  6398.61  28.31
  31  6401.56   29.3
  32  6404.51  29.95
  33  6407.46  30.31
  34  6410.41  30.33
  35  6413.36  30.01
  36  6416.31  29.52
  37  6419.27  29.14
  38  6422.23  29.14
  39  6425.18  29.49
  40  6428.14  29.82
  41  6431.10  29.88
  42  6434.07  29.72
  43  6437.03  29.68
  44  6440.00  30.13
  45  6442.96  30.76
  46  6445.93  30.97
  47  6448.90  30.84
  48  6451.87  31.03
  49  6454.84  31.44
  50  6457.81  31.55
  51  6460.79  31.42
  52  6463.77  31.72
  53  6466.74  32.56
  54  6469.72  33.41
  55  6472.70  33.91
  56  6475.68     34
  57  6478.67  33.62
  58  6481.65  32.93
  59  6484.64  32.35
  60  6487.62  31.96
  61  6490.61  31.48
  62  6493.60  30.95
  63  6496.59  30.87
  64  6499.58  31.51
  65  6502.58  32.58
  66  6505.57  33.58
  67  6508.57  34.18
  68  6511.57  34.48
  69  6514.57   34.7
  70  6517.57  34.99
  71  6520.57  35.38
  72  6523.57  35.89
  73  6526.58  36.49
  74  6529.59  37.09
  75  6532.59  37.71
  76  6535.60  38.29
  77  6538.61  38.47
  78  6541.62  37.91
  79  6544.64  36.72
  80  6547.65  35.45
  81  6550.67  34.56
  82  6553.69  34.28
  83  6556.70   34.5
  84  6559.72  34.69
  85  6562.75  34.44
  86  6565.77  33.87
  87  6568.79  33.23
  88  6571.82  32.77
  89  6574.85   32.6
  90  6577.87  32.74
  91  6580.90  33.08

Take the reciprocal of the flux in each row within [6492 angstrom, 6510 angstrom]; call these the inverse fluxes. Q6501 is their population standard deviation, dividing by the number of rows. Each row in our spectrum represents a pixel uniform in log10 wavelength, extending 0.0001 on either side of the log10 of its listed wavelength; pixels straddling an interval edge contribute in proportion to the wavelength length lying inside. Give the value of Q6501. 0.0012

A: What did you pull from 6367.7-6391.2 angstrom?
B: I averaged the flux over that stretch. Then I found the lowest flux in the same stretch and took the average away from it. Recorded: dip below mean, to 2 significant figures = -1.1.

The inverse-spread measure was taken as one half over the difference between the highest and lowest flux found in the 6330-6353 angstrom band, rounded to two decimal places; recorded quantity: 0.27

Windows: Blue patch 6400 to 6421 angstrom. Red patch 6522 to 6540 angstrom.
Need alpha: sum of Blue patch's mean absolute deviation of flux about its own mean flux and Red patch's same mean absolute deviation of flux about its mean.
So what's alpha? 1.2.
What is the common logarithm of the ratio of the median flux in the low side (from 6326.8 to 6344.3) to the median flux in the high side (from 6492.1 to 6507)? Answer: -0.084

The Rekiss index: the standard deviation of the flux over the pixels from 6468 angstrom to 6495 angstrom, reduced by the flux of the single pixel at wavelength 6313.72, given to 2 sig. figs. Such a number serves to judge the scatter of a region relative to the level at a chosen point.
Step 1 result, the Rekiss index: -22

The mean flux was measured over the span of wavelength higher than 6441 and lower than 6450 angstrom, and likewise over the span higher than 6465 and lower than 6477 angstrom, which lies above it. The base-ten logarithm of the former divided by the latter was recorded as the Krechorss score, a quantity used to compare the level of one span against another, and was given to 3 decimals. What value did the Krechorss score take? -0.035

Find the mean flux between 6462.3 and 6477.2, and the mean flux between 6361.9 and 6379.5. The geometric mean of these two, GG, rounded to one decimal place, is 29.1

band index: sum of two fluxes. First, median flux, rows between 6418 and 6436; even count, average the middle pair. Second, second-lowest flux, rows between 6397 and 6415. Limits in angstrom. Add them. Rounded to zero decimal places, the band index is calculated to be 59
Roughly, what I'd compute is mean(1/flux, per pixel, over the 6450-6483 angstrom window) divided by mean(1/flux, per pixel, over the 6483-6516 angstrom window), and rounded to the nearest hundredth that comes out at 1.00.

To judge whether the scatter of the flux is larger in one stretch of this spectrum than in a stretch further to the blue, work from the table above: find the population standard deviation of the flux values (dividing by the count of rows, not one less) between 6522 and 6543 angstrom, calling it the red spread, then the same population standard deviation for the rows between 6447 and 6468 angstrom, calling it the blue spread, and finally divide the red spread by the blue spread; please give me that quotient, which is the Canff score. 1.7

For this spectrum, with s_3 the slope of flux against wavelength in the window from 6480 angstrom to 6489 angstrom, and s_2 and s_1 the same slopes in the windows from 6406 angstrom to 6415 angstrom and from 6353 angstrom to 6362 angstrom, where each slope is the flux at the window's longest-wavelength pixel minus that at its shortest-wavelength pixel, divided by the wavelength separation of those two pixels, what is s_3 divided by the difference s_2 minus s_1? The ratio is -2.0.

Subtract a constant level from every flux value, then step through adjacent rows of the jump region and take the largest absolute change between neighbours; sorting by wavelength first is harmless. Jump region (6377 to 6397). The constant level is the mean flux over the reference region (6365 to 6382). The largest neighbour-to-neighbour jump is 1.37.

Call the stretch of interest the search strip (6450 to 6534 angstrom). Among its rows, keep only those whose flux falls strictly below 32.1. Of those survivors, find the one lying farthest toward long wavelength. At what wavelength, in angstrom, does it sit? 6499.58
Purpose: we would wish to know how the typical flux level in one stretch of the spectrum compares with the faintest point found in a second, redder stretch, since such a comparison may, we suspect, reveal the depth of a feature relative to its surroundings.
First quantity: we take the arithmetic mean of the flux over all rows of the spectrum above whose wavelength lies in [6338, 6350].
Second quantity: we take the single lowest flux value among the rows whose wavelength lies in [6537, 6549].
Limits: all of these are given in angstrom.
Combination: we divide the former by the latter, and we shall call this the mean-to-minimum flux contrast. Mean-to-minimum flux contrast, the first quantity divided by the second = 0.76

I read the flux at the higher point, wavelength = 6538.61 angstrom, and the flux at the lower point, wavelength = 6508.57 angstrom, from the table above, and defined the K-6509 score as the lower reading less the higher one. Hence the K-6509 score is -4.3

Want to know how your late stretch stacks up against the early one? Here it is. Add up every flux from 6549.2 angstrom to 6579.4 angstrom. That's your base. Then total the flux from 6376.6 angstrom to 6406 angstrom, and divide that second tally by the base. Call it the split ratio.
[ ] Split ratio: 0.77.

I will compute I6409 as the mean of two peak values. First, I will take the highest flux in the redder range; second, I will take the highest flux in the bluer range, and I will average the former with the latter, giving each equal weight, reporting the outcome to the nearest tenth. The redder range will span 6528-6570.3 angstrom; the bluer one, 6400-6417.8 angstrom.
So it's 34.4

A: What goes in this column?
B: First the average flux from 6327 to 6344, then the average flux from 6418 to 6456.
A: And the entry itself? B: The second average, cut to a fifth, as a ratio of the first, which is 0.233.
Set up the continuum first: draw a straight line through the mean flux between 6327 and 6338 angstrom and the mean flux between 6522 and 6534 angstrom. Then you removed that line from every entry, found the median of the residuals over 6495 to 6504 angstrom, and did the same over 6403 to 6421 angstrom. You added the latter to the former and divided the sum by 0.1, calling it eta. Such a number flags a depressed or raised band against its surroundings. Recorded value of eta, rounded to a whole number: -36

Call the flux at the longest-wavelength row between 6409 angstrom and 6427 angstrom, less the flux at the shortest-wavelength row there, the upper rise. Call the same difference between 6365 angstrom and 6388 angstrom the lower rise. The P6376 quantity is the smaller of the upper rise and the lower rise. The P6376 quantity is -1.7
